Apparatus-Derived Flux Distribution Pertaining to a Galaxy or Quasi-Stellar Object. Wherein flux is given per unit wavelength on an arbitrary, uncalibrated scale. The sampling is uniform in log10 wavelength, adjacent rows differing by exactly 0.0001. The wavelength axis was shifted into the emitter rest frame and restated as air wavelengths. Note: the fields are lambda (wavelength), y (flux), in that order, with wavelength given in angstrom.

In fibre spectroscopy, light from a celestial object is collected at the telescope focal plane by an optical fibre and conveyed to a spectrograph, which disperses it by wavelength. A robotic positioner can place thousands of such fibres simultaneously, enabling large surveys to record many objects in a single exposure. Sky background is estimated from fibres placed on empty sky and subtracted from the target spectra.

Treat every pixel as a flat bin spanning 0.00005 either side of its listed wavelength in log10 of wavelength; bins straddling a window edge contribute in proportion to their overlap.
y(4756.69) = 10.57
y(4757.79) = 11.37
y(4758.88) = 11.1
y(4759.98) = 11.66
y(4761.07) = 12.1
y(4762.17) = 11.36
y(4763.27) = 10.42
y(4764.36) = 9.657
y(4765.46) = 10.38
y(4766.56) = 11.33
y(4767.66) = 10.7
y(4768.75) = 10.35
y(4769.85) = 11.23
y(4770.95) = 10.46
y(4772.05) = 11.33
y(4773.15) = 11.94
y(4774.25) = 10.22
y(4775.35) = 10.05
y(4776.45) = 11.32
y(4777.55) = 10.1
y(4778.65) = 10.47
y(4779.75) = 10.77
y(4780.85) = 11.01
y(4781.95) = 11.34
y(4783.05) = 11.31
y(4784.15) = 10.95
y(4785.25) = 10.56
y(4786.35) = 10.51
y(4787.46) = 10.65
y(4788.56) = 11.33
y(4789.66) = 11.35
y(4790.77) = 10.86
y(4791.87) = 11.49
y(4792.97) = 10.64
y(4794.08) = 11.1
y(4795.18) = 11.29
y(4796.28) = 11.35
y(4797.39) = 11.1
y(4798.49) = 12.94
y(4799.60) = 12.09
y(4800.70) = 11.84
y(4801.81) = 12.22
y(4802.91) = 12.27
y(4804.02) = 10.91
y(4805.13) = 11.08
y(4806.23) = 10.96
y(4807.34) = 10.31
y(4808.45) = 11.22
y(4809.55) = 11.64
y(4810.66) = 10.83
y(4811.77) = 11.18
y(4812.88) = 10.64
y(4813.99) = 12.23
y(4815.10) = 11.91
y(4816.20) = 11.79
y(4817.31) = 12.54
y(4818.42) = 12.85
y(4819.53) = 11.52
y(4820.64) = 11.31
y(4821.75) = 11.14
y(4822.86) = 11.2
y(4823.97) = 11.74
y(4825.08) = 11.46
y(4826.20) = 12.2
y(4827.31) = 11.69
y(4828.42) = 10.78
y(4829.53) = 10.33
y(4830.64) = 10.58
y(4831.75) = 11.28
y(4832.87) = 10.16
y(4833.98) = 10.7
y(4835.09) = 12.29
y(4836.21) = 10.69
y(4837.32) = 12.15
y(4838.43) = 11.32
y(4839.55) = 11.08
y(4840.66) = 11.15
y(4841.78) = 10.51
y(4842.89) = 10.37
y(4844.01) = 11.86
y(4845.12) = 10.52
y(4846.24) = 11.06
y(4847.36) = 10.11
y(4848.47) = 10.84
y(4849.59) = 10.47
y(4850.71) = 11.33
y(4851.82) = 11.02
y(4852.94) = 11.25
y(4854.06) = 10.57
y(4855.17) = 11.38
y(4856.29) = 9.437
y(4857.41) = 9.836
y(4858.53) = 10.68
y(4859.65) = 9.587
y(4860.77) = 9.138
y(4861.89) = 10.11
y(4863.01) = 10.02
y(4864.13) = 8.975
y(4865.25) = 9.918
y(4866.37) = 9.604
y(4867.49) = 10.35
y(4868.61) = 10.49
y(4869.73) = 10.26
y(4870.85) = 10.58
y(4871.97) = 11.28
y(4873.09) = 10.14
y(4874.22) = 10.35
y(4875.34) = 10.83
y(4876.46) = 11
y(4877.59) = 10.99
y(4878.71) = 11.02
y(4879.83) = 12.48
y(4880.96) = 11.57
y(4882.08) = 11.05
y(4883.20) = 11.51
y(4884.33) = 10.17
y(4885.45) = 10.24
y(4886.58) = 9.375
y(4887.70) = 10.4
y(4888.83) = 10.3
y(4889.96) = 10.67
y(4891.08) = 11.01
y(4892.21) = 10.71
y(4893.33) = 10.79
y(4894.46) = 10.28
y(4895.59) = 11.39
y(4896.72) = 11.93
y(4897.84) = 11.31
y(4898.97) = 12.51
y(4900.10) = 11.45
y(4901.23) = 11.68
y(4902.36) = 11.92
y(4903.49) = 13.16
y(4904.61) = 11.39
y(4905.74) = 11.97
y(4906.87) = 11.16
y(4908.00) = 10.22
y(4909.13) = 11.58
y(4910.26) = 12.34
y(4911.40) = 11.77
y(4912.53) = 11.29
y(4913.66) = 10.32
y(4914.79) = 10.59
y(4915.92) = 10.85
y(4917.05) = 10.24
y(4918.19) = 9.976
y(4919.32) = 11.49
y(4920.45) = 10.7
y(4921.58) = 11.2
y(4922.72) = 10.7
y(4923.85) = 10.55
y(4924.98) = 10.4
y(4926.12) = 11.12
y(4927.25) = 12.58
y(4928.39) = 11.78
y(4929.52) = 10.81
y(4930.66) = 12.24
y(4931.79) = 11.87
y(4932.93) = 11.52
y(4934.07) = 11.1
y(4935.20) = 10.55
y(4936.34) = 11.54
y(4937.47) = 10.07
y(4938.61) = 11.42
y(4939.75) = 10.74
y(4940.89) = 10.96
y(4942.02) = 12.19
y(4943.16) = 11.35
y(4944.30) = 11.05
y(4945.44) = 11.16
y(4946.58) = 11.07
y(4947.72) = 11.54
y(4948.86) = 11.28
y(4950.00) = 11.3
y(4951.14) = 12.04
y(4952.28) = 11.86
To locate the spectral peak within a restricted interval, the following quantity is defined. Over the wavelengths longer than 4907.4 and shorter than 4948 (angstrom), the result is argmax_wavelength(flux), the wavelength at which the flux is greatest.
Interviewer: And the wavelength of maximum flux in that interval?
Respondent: 4927.25 angstrom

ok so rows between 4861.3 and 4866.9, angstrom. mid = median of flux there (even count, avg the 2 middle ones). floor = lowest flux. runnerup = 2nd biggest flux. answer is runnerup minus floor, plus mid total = 11.0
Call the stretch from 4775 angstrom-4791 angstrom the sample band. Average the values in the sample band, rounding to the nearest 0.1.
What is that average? 10.8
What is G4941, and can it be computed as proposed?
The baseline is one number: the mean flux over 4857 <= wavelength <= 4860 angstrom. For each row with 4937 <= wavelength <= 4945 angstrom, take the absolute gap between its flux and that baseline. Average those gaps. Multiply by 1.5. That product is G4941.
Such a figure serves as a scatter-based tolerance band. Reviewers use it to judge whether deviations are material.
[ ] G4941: 1.6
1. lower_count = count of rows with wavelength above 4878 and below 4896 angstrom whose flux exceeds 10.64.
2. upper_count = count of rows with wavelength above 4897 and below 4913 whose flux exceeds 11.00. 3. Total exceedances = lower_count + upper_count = 23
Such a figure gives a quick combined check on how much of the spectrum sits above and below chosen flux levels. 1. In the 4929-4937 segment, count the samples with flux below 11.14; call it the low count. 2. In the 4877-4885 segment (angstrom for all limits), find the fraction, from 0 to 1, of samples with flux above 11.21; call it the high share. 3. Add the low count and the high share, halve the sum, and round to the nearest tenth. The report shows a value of 1.7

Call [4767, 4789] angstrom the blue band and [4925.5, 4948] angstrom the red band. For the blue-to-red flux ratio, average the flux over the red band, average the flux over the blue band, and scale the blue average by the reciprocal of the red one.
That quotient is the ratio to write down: 0.96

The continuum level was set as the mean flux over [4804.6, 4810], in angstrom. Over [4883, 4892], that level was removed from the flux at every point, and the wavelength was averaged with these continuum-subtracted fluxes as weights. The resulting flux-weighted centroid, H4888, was 4887.1 angstrom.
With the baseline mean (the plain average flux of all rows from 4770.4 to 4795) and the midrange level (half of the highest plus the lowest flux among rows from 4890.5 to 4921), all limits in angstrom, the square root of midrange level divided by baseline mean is 1.030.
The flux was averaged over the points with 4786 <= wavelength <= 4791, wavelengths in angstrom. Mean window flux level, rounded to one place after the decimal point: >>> 10.9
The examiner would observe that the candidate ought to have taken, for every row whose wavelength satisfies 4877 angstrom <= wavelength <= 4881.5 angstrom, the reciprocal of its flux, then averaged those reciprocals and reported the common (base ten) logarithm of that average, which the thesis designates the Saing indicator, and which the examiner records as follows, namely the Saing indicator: -1.06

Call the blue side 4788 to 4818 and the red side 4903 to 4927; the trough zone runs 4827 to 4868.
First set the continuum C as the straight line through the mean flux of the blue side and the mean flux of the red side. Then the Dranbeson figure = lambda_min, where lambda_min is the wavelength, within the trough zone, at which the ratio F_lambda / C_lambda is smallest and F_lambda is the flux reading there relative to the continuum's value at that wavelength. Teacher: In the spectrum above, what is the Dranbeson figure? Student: 4864.13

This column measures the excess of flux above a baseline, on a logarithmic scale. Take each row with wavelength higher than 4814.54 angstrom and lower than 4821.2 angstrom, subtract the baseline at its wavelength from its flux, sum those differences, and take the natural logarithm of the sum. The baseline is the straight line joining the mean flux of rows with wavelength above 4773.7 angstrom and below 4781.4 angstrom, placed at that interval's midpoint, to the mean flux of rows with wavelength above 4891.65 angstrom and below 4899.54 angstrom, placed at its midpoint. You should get 2.0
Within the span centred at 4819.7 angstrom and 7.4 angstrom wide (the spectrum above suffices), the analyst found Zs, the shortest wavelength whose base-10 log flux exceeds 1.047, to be 4816.20 angstrom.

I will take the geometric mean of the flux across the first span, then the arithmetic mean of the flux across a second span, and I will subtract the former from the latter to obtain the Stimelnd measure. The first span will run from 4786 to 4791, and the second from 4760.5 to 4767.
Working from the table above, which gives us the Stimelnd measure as -0.06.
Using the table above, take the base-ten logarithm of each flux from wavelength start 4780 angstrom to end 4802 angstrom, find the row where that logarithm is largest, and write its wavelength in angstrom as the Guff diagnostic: 4798.49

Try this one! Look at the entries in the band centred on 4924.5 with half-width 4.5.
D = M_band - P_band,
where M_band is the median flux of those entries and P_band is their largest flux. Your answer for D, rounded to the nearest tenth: -1.7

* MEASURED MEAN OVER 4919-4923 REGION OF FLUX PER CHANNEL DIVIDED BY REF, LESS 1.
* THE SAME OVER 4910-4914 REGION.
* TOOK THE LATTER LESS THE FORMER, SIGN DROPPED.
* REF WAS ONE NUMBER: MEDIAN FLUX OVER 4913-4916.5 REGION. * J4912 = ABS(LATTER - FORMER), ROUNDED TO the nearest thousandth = 0.038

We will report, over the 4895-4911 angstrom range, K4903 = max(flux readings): 13.16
